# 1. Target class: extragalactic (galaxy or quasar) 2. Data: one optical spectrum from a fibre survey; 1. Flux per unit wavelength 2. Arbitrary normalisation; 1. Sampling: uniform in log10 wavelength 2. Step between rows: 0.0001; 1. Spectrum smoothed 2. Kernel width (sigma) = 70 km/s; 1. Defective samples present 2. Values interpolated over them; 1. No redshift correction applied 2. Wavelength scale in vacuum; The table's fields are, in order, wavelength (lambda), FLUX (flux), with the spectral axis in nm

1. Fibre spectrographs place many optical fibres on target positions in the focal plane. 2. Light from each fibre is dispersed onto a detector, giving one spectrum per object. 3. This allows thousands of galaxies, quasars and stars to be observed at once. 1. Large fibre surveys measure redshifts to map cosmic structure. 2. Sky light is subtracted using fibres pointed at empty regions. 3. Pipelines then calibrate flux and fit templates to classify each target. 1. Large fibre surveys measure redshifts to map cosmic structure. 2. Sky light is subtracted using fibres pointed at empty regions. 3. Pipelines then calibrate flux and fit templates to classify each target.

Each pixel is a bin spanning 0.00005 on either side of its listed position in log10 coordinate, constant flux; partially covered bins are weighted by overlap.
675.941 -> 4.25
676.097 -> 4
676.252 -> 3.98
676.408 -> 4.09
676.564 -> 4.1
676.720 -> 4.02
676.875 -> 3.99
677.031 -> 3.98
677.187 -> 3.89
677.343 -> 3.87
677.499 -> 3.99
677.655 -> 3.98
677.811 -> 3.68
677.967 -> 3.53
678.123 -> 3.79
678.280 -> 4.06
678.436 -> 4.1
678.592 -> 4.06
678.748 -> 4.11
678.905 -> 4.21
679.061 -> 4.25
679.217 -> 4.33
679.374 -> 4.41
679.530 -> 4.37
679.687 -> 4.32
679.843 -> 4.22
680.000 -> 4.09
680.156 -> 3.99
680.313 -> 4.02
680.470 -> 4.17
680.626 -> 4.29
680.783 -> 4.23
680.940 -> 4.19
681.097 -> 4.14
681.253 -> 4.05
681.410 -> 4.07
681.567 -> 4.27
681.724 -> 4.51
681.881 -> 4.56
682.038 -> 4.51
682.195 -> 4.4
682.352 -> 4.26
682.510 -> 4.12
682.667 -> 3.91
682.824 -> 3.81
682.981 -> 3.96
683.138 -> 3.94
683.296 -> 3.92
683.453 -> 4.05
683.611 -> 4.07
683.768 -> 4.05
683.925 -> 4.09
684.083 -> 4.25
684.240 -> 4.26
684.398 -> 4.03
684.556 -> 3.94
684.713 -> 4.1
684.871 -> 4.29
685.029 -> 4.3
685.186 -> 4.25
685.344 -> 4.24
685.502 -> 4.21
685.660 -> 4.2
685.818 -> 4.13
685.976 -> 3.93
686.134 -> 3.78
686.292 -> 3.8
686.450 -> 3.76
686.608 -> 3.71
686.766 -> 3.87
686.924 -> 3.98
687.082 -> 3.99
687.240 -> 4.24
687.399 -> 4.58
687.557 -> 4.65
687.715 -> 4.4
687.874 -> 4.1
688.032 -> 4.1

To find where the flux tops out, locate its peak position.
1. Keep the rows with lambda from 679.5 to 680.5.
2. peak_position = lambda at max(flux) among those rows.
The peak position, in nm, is 679.530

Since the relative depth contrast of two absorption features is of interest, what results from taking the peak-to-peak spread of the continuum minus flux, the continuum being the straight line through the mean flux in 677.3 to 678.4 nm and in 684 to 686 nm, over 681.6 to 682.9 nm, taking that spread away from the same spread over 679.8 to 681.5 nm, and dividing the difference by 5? -0.10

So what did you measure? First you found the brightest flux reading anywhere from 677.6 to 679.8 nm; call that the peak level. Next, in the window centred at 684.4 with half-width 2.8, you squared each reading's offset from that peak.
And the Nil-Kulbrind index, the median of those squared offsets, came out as 0.12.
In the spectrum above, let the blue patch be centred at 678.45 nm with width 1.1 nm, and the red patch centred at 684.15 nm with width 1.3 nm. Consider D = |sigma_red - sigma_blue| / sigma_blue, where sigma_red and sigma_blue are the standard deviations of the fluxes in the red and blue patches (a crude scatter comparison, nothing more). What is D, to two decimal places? 0.54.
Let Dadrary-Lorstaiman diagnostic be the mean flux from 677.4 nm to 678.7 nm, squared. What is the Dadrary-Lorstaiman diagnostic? 15.2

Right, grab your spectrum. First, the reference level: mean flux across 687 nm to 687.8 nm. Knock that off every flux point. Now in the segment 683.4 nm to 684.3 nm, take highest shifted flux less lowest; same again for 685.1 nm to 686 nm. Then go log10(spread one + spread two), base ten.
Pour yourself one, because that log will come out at -0.28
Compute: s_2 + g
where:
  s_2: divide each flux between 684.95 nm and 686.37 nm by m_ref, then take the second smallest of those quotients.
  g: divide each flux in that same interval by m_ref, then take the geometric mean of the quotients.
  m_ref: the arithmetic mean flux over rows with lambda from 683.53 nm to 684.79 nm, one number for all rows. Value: 1.92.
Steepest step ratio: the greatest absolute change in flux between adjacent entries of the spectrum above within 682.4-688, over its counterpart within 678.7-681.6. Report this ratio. 1.7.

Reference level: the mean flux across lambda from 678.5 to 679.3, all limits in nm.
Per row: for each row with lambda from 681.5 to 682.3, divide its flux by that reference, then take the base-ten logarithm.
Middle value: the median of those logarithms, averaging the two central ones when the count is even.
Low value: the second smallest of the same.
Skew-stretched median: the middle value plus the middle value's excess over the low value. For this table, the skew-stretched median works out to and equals 0.04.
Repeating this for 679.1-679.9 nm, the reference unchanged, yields 0.02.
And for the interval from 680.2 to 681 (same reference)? 0.00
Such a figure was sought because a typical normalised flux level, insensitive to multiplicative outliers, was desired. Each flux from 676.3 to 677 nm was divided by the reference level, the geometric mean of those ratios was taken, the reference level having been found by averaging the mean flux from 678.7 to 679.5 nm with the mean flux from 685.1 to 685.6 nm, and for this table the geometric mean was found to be 0.95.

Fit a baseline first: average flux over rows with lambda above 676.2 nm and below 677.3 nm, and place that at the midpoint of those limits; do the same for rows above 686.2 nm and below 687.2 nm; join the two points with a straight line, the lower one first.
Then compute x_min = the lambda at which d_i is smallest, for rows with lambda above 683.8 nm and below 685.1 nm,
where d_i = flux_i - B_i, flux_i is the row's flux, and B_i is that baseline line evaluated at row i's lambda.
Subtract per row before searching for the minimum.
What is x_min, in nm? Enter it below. 684.556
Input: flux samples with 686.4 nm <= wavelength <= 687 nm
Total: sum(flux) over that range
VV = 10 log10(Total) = 12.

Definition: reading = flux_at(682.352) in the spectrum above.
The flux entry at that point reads 4.26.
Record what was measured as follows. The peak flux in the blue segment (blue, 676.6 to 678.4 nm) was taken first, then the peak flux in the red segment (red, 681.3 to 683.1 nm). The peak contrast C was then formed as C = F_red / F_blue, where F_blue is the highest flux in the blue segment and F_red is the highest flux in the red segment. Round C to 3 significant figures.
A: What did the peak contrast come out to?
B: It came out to 1.12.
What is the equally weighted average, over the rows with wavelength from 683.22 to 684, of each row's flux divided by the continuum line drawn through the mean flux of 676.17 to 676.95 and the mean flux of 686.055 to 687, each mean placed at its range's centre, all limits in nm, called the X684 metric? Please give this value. 1.04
